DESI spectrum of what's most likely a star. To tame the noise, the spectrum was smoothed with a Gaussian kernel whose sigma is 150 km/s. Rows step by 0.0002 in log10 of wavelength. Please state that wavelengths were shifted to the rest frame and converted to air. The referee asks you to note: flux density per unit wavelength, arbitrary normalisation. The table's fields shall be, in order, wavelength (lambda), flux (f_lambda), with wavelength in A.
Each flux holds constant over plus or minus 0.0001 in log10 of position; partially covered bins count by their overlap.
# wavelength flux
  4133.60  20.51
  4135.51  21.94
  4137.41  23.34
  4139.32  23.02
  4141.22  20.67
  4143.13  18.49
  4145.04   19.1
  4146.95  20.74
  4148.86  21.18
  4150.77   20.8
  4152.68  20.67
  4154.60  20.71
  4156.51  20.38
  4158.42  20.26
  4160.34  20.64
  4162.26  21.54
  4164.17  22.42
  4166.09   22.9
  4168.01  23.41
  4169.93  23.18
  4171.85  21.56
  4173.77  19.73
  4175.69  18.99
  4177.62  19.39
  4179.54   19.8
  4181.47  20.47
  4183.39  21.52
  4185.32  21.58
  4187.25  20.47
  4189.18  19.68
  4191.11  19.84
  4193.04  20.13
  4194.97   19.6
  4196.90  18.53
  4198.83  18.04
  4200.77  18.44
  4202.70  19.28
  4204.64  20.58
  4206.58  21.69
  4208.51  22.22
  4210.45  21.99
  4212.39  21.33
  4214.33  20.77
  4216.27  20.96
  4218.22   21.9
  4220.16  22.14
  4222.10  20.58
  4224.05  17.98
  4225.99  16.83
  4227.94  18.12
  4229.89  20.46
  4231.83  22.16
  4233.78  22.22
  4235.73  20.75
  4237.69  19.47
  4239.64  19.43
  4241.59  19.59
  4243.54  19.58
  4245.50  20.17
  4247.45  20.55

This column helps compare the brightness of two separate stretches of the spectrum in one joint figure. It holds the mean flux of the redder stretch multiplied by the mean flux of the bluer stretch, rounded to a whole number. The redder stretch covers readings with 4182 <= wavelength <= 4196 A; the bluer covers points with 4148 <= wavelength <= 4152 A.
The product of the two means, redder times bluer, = 428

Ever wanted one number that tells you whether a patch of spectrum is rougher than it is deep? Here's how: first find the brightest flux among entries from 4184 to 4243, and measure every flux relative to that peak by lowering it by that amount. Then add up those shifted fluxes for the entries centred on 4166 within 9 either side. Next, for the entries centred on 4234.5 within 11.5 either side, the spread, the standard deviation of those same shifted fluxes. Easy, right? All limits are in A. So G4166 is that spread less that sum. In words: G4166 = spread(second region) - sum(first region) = 5.9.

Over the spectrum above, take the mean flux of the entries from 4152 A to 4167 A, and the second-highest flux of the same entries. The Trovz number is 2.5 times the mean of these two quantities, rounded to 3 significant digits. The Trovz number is 54.5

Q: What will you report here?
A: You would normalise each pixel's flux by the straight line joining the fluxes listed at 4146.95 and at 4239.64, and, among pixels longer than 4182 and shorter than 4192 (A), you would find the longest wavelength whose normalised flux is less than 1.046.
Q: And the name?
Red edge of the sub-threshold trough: 4191.11 A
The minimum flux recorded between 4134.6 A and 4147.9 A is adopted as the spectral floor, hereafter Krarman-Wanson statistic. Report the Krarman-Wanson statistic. 18.49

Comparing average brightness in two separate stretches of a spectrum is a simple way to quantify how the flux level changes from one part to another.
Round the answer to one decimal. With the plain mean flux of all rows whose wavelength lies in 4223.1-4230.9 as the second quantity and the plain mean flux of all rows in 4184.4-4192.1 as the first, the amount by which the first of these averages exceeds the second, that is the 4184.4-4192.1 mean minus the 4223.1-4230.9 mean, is 2.0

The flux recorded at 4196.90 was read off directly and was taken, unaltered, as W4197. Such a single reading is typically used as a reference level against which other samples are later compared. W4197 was 18.53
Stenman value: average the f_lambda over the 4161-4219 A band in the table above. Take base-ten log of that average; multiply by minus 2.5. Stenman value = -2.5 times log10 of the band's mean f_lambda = -3.29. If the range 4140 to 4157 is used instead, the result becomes -3.27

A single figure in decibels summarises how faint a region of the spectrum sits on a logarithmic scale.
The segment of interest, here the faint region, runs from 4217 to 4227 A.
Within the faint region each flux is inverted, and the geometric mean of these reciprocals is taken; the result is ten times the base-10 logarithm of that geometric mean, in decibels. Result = -13.0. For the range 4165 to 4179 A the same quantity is -13.3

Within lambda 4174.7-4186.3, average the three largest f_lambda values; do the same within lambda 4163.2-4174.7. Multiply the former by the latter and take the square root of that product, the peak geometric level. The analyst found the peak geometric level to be 22.2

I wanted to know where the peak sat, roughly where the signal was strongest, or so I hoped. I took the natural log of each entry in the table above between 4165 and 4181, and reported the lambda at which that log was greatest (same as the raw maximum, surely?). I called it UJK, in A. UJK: 4168.01 A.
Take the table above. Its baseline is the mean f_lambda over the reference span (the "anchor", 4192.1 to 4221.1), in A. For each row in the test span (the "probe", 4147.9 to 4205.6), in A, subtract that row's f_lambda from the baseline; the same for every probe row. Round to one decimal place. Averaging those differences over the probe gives 0.0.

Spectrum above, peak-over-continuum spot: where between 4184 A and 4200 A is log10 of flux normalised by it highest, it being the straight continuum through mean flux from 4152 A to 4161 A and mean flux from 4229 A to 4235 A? 4185.32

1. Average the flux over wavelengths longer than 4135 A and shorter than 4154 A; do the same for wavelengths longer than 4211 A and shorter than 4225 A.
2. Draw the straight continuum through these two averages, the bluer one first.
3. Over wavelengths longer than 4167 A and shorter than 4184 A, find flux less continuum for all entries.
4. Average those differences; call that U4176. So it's 0.0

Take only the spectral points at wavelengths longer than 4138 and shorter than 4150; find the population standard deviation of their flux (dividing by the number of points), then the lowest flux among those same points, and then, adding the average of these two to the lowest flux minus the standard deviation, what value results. 27.0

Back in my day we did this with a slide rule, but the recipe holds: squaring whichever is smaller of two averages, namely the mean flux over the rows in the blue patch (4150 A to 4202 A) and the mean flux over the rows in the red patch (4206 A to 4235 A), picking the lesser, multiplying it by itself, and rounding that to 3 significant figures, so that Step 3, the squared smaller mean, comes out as 422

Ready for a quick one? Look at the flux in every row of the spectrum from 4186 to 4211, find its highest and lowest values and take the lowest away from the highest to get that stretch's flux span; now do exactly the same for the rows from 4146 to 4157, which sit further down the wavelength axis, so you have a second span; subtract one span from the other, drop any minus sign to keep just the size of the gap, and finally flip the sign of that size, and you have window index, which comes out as -3.4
